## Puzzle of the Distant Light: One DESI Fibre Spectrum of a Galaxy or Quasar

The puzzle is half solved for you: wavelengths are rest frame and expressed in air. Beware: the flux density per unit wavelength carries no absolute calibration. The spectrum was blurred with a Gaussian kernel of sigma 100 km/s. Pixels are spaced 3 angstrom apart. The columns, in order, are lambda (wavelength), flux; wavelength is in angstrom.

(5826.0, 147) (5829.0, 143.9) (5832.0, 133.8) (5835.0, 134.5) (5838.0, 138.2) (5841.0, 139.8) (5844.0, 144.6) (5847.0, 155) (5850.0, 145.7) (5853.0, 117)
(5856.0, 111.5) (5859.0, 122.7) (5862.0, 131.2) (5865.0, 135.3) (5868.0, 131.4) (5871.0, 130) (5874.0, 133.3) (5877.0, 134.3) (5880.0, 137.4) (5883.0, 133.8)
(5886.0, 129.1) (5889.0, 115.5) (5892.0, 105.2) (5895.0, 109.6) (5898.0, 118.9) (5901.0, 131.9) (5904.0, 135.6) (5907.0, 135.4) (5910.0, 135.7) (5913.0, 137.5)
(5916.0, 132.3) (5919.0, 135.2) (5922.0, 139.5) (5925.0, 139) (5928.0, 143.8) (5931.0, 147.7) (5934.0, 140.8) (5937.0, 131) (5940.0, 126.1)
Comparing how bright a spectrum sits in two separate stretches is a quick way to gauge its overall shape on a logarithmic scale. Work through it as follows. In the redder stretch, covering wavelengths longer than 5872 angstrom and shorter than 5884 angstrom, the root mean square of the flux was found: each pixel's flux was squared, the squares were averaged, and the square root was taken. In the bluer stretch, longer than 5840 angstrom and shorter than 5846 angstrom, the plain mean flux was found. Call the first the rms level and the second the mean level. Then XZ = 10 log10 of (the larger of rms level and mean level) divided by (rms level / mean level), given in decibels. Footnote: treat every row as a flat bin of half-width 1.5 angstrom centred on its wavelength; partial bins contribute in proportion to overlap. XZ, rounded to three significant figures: 21.8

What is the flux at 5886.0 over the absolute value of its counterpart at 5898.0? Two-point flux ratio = 1.09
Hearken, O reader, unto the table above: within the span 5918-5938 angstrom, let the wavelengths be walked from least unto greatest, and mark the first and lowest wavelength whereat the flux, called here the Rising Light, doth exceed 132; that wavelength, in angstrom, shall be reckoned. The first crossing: 5919.0 angstrom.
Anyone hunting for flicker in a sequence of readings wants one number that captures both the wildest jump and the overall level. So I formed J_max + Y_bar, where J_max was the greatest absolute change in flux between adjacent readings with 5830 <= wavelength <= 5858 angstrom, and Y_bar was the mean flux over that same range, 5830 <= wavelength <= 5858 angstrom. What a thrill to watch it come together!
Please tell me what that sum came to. 164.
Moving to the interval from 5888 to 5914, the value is 138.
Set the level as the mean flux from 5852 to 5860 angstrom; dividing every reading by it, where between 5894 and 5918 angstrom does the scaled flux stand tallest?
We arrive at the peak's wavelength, 5913.0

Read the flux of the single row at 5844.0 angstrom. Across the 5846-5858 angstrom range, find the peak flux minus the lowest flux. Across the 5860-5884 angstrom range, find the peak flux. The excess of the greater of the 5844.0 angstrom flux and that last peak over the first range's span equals 101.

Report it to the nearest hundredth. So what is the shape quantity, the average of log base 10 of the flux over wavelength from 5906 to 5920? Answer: 2.13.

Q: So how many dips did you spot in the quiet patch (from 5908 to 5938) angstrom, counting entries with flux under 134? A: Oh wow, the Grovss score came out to 2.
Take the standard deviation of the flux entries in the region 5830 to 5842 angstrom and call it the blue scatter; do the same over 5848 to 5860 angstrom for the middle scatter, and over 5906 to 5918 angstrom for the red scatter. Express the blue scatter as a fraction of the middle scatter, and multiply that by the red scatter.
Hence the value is 0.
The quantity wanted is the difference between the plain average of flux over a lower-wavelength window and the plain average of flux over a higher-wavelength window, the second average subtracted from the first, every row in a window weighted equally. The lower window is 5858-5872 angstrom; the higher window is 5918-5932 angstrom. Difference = -11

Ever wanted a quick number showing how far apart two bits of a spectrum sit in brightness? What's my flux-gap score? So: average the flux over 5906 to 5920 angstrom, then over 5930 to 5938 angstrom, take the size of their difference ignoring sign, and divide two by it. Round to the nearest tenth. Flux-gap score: 0.4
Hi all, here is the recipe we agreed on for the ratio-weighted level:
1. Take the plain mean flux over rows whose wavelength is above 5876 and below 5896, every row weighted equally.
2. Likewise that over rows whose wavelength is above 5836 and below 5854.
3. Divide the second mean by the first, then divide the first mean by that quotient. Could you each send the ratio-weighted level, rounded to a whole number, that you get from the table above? 109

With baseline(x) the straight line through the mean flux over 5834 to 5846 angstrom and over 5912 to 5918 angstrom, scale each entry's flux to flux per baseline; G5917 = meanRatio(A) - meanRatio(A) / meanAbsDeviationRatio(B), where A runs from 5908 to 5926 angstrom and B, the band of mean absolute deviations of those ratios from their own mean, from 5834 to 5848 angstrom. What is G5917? -22.0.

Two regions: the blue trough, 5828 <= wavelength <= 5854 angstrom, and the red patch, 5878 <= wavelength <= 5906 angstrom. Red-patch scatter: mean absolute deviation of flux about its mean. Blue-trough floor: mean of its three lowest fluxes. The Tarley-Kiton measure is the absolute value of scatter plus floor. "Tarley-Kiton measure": 139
